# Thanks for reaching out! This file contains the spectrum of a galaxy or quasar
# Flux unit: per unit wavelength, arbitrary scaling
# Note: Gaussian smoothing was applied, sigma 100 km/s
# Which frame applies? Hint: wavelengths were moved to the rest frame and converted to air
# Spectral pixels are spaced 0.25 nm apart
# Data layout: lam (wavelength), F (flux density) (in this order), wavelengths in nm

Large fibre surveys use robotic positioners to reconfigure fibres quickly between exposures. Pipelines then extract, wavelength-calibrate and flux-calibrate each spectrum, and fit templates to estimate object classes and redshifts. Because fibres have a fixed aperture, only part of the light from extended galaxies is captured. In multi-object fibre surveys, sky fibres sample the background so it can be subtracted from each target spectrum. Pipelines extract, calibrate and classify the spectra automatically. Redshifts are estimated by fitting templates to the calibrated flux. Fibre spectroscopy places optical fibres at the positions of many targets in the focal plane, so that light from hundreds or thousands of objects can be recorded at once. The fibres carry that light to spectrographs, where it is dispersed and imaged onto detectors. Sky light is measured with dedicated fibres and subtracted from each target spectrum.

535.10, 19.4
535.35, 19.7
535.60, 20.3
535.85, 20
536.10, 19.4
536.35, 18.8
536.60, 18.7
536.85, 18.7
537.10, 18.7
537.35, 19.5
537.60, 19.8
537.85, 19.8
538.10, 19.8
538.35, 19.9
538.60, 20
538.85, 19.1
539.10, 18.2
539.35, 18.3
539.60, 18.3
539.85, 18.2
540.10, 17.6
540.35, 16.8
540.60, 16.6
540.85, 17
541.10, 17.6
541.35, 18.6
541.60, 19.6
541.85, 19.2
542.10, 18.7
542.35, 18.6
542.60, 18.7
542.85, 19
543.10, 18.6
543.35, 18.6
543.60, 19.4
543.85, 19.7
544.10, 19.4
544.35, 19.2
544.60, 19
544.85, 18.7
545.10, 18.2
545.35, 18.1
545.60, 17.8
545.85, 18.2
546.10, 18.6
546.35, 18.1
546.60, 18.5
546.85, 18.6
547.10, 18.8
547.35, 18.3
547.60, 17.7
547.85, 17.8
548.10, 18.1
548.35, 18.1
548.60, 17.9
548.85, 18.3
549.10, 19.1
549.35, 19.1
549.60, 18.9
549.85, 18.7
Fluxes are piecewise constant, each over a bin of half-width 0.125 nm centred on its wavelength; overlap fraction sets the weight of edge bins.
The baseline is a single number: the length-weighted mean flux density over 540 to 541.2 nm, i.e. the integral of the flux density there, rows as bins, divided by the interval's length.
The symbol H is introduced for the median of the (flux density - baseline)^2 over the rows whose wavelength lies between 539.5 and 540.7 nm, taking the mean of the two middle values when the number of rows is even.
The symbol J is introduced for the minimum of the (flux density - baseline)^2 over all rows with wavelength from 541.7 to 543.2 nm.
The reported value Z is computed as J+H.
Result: 2.5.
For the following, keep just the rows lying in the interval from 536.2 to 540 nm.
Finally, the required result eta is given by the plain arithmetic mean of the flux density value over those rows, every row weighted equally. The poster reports 19.1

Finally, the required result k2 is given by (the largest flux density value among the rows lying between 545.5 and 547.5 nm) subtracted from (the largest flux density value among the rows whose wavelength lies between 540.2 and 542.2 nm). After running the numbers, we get 0.8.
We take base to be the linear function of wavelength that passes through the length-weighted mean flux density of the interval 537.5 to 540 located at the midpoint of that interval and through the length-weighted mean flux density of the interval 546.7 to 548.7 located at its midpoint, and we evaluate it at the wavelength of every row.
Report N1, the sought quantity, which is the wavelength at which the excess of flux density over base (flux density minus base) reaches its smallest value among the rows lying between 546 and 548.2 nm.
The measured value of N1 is 547.60 nm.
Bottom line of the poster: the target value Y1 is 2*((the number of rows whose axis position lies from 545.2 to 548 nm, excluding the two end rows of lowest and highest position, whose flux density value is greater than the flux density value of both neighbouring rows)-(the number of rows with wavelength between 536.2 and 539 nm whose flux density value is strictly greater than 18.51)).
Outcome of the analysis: -18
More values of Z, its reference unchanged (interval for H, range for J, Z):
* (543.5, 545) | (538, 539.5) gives 6.1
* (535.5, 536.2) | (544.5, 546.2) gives 8.9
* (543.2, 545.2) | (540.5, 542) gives 4.0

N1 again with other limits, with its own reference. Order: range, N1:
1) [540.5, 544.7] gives 540.60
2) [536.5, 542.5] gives 540.60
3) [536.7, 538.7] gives 536.85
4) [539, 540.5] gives 540.35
